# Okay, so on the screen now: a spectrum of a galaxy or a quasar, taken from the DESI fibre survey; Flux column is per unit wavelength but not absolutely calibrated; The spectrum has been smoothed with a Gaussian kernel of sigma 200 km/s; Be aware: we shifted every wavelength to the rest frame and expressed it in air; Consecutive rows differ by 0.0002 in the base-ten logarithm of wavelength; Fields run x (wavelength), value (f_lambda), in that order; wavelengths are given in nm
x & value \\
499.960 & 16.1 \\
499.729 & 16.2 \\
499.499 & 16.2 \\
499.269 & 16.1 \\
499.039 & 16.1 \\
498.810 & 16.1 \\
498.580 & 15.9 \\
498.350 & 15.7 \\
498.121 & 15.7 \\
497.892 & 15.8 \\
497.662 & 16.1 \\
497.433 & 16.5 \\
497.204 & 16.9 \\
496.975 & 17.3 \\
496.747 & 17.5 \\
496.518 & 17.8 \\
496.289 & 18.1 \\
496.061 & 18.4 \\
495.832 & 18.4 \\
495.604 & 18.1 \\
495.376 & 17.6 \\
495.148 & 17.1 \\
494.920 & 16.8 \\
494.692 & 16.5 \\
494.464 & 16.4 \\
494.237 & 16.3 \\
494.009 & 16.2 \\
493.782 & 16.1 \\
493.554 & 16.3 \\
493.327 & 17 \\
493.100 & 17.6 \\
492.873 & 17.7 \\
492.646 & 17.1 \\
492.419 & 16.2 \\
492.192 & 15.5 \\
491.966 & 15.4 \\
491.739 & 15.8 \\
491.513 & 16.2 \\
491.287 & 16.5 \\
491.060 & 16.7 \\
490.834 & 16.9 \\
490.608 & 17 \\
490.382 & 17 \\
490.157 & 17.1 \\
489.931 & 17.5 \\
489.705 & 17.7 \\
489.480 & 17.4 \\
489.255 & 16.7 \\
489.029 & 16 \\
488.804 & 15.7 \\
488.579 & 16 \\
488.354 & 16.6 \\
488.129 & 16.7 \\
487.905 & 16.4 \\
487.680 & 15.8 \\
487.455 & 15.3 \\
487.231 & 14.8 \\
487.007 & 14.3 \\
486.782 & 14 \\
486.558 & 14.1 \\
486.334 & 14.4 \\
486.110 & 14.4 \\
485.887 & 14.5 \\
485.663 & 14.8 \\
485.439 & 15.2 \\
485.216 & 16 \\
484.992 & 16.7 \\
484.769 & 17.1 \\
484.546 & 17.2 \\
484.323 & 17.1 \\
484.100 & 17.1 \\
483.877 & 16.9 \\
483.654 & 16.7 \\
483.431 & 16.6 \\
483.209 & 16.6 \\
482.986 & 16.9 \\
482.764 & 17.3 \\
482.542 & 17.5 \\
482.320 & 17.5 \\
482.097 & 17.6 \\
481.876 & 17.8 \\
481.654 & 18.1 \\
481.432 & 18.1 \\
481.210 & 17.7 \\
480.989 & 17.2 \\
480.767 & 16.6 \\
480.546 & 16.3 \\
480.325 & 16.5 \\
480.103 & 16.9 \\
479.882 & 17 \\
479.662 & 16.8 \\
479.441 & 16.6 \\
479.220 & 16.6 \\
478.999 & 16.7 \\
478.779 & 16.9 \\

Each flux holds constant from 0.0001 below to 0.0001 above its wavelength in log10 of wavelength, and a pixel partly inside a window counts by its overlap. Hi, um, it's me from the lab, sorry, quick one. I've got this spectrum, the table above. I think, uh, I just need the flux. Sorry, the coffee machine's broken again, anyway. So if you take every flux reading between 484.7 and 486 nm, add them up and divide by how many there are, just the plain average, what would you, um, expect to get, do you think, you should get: 15.7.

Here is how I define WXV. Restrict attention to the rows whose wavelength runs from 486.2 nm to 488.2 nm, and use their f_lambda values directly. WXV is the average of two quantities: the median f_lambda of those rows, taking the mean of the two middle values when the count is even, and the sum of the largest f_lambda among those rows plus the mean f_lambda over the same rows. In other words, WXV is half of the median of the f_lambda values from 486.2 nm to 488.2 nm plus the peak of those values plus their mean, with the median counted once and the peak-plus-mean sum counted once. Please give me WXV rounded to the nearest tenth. 23.3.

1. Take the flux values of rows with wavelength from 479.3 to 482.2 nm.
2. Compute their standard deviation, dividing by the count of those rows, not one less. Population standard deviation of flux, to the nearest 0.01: 0.60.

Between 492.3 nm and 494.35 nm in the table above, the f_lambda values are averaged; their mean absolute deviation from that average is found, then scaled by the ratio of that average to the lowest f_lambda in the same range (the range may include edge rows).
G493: 0.58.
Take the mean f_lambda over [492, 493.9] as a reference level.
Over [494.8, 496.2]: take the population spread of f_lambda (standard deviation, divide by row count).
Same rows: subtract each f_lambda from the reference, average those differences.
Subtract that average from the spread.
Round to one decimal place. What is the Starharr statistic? 1.7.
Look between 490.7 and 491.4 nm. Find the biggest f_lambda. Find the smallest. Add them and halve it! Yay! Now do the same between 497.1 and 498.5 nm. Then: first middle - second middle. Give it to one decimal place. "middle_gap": 0.4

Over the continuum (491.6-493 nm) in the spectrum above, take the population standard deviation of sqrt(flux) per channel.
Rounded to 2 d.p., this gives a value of 0.10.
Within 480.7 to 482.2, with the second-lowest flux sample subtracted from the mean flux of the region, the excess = 0.4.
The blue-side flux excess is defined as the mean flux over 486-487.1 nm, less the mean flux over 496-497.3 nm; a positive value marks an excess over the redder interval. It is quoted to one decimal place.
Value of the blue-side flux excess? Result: -3.4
